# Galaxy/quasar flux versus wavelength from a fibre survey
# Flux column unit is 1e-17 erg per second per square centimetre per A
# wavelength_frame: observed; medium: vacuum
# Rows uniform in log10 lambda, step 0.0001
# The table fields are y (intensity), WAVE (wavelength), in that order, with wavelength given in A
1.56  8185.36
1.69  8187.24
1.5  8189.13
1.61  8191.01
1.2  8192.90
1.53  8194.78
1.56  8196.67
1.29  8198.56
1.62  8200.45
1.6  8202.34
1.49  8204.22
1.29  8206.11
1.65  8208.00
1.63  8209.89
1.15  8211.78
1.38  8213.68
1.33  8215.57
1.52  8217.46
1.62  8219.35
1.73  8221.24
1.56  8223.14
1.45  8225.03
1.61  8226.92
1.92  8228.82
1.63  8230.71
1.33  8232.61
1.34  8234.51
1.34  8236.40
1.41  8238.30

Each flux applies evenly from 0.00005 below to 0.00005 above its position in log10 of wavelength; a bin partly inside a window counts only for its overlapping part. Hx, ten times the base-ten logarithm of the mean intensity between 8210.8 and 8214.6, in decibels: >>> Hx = 1.02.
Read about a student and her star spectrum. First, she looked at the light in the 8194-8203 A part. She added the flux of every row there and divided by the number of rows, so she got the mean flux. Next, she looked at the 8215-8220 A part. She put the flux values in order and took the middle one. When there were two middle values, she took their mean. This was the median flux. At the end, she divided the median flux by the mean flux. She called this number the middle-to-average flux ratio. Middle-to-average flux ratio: 1.00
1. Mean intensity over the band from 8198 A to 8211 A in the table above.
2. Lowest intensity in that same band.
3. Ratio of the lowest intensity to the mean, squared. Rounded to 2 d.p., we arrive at 0.73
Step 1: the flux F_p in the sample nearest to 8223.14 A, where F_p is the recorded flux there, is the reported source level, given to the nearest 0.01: 1.56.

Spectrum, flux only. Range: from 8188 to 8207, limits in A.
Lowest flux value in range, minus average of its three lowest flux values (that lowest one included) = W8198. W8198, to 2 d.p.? -0.06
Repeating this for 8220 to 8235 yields -0.04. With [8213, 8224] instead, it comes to -0.08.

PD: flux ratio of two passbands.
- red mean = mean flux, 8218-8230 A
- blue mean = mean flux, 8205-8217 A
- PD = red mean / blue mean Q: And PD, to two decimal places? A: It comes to 1.17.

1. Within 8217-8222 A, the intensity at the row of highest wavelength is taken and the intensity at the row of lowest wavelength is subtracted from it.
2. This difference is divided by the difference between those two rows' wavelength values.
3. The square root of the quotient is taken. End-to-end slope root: 0.24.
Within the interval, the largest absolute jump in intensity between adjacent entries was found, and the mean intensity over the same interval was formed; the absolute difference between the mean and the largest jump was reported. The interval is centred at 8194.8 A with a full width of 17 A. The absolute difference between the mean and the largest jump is 1.10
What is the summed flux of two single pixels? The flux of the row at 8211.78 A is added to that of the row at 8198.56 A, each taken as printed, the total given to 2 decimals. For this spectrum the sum 2.44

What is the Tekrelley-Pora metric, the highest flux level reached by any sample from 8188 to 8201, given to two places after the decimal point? 1.62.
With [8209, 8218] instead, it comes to 1.63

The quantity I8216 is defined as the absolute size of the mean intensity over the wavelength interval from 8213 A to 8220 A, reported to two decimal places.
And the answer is 1.46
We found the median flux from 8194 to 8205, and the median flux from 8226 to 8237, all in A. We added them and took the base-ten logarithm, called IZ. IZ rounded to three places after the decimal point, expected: 0.480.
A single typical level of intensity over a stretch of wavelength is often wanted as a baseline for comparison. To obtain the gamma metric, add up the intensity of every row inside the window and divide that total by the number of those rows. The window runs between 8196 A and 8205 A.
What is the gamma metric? 1.51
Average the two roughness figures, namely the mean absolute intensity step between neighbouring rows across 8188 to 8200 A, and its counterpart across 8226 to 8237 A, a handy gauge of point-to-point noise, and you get 0.206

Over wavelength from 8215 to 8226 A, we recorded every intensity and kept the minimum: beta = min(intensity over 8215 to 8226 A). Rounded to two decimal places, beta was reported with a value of 1.33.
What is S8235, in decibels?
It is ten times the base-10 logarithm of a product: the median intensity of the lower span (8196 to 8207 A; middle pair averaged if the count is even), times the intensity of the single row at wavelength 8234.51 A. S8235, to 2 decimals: 3.10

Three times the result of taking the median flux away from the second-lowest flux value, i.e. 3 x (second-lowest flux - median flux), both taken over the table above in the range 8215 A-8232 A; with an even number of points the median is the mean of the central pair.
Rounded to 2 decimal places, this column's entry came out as -0.48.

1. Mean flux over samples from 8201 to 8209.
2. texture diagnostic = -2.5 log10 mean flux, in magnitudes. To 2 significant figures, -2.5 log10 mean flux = -0.45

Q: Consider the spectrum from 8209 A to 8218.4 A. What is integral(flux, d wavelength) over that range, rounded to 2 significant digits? 13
